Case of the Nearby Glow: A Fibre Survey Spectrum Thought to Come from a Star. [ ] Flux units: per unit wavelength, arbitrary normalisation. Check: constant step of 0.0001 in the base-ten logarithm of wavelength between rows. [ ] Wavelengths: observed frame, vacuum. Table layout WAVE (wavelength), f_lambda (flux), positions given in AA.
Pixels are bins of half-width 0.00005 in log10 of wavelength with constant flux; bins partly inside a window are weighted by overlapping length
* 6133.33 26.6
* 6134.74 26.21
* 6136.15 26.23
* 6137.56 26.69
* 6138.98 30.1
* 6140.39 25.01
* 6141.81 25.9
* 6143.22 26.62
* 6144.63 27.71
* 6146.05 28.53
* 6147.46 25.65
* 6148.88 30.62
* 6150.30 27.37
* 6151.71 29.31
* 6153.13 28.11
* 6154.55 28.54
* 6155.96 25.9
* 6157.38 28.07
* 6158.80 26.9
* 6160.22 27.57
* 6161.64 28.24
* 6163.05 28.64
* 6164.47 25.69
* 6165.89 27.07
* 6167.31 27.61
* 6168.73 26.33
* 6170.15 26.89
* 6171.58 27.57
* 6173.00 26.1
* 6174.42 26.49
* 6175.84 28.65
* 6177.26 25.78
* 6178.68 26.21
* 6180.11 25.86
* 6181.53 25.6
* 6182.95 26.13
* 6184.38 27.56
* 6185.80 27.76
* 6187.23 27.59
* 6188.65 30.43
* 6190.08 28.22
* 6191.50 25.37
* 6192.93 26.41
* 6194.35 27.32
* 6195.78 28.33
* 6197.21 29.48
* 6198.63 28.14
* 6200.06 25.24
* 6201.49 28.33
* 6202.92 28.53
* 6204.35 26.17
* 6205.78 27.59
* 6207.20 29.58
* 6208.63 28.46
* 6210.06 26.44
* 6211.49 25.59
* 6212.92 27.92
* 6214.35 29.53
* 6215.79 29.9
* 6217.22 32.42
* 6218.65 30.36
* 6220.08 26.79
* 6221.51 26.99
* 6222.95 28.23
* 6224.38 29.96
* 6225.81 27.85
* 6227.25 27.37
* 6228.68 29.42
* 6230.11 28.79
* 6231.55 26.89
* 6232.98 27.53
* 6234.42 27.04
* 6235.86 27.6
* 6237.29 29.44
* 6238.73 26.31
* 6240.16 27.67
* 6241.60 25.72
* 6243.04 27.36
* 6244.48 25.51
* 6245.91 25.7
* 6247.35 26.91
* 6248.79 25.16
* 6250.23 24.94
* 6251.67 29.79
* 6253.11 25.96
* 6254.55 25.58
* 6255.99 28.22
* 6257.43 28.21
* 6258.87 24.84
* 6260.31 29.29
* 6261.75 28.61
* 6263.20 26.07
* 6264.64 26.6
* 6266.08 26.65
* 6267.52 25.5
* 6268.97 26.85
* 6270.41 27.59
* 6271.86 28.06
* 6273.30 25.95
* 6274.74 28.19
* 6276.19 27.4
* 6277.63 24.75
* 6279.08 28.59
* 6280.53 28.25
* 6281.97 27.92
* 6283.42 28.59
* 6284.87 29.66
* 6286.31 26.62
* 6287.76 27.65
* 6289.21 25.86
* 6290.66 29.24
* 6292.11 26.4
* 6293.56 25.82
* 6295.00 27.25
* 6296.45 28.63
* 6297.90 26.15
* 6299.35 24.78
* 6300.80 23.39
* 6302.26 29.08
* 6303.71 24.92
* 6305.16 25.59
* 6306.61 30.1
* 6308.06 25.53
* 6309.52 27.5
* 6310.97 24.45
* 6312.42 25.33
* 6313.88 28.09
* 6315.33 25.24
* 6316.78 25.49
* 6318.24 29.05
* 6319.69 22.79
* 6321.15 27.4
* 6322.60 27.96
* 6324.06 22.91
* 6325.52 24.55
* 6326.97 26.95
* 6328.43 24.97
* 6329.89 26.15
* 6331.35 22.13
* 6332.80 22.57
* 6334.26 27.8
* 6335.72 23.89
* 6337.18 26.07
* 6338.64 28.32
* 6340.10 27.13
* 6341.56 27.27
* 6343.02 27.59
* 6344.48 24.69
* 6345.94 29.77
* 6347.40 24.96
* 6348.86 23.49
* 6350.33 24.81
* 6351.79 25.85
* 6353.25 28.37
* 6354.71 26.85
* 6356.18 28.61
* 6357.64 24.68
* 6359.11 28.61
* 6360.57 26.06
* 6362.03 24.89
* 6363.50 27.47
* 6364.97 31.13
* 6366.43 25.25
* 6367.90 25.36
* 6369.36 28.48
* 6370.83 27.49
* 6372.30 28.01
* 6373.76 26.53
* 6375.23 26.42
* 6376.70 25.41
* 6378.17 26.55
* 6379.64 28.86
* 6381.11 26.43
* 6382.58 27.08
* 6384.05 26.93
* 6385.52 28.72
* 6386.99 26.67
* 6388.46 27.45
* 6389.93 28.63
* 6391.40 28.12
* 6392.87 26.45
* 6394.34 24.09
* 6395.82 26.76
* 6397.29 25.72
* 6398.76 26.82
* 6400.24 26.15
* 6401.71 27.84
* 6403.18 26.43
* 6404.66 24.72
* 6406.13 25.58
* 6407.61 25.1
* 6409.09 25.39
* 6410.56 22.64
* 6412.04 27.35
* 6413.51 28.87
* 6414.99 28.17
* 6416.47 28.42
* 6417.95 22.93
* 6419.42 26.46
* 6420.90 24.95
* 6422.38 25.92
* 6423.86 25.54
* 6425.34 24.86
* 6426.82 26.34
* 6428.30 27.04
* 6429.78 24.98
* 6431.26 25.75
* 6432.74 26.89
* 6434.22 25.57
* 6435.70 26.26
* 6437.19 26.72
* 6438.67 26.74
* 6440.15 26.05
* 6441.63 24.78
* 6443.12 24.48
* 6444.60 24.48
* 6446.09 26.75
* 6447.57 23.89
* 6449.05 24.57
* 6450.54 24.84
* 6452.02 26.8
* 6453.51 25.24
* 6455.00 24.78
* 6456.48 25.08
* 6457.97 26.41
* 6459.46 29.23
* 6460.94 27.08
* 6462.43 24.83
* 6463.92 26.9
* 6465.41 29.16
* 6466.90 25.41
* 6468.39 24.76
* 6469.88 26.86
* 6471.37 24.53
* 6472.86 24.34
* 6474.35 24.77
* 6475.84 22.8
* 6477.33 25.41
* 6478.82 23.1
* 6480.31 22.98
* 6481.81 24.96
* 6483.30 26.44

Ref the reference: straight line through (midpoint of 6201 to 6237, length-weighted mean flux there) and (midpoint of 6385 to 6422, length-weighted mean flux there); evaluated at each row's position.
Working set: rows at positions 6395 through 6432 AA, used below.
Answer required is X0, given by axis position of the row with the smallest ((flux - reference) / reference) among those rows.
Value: 6410.56 AA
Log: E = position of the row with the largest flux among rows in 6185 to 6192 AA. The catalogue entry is 6188.65 AA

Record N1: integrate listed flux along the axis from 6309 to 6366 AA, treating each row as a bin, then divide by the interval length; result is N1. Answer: 26.2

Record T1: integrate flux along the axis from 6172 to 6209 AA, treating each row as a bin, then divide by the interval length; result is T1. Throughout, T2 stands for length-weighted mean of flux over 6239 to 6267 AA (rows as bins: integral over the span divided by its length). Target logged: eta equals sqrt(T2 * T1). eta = 27.1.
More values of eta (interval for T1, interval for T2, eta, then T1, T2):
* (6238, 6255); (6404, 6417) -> 26.3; 26.4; 26.2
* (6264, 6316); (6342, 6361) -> 26.7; 26.9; 26.5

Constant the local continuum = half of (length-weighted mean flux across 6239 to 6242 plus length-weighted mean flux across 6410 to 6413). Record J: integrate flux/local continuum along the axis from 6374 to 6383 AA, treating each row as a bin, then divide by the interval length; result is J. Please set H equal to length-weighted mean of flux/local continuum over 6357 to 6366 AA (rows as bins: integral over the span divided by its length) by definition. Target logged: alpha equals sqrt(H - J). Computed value 0.12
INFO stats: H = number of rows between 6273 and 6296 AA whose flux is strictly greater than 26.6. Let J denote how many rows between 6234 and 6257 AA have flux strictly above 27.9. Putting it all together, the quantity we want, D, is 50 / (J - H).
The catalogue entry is -6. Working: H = 11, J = 3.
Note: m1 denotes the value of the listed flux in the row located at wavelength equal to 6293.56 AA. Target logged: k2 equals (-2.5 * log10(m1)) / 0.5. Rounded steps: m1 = 25.82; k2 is -7.06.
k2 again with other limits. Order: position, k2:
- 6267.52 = -7.03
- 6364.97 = -7.47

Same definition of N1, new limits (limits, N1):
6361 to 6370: 27.1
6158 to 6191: 27.2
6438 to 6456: 25.3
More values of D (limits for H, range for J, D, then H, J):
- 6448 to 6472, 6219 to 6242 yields -50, 6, 5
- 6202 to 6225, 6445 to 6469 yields -5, 13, 2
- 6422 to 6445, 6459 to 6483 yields -25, 4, 2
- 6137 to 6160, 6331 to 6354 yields -6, 12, 3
